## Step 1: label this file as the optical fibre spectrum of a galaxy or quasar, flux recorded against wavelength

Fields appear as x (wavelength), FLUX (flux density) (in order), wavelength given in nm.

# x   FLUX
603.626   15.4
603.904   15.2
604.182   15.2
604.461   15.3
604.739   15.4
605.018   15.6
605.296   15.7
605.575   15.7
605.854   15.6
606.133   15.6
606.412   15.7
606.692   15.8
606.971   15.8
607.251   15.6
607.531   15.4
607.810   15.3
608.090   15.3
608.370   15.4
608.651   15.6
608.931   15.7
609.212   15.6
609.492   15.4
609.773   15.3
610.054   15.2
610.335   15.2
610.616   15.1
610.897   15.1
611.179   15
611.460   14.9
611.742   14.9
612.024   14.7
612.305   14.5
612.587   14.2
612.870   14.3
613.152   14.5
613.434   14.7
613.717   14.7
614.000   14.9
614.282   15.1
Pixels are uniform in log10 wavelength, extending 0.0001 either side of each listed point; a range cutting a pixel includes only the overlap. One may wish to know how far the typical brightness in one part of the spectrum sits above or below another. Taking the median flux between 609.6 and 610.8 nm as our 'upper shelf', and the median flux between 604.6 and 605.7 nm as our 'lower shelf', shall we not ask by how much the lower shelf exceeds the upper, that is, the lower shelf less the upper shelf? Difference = 0.45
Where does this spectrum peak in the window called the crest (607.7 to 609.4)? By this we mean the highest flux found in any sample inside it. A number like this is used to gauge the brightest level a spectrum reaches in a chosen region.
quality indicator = 15.7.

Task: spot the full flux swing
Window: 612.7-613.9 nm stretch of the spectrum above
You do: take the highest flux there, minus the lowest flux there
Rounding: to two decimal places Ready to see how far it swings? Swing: 0.40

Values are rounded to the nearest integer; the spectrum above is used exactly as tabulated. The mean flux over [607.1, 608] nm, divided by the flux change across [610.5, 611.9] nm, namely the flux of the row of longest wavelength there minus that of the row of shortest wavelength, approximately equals -77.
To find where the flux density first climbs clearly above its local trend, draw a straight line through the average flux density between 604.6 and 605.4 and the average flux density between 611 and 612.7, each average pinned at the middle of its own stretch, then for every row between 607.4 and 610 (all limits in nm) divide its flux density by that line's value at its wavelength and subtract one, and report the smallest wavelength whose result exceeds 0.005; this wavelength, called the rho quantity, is 607.531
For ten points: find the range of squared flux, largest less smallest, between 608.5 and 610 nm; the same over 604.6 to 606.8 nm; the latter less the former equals 0.1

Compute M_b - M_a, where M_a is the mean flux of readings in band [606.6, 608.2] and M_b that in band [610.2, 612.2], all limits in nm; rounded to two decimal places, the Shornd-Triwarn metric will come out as -0.55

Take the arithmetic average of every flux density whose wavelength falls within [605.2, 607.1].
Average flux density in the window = 15.70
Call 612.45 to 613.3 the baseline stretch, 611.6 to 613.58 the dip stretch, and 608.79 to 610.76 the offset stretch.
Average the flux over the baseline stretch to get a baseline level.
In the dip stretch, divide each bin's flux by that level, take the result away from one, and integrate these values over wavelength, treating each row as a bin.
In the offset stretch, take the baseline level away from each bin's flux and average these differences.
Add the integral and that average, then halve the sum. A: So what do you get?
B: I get 0.50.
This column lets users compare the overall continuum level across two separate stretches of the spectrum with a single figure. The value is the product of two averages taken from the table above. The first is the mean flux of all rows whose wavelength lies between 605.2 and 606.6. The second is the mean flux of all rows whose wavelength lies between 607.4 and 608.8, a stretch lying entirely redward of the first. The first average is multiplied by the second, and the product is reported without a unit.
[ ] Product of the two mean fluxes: 241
